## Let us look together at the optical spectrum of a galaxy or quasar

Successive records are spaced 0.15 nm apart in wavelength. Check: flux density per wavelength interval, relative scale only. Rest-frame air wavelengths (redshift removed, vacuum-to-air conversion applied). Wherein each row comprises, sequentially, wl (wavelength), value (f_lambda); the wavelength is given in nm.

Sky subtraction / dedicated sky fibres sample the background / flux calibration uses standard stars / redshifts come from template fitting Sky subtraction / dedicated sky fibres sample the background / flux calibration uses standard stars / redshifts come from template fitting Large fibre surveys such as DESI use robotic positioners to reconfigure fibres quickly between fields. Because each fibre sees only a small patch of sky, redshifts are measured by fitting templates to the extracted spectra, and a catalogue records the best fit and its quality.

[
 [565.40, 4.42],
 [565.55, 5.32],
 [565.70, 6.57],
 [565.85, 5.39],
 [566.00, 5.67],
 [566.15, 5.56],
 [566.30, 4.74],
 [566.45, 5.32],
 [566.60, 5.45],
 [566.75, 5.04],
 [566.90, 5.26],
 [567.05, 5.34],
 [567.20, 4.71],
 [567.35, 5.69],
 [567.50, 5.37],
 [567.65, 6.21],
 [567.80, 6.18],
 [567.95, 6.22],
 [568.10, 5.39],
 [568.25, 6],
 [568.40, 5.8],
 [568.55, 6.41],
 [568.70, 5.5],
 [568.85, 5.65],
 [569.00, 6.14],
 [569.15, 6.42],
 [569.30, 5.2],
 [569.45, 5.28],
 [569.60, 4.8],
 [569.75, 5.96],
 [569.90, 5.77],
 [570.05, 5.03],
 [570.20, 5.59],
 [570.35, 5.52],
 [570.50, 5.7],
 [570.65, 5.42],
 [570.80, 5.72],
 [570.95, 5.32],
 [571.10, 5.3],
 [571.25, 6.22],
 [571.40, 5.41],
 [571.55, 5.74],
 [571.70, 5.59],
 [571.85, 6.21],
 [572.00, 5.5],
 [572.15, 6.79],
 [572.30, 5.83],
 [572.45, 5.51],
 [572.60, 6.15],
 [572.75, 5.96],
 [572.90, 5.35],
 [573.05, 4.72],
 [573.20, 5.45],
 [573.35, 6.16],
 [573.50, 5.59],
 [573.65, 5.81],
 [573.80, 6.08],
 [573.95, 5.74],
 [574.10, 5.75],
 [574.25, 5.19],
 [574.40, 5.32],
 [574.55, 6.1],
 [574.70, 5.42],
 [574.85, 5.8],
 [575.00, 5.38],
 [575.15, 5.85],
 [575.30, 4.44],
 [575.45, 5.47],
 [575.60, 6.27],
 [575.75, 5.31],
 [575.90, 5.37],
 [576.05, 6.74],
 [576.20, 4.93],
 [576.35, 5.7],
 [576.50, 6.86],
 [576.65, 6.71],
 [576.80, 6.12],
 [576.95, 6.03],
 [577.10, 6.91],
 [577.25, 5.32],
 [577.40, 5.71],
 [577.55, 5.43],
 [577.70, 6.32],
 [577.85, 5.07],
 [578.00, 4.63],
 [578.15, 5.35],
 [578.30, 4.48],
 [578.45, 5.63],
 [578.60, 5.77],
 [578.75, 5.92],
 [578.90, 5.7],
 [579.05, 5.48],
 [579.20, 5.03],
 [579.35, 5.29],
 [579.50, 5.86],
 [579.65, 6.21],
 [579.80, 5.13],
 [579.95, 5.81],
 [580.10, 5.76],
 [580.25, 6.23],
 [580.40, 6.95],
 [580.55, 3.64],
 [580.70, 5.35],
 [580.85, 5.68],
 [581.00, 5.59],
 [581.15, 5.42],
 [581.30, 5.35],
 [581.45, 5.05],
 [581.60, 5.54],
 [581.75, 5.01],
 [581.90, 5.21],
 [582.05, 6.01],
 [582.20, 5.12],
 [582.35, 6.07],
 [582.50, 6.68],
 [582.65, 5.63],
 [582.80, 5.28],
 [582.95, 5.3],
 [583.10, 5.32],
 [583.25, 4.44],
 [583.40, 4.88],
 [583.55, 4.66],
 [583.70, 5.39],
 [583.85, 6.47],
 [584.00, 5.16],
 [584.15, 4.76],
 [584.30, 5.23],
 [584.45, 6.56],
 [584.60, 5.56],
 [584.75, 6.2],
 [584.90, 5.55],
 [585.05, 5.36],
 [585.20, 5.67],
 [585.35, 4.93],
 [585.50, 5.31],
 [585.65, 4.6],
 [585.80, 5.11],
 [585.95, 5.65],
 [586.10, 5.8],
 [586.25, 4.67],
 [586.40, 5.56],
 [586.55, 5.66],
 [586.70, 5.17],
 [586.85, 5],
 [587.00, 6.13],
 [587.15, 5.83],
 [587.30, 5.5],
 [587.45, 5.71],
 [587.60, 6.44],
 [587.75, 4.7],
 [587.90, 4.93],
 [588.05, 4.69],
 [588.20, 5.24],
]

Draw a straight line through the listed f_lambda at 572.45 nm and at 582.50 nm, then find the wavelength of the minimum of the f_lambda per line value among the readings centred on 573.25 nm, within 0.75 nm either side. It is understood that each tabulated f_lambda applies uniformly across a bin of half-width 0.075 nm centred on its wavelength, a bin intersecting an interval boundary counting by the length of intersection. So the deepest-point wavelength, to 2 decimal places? 573.05 nm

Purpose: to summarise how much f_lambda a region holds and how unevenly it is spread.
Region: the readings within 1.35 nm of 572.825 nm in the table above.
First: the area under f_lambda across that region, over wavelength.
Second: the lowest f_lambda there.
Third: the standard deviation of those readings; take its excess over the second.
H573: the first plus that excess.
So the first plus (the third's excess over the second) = 11.3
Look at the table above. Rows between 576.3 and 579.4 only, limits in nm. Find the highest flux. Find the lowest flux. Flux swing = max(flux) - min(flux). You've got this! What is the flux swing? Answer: 2.4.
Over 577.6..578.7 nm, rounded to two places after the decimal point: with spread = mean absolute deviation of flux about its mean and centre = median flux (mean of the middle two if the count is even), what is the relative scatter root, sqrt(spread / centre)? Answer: 0.31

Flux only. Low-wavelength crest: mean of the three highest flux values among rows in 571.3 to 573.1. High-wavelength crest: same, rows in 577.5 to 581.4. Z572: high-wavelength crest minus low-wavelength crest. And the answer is 0.12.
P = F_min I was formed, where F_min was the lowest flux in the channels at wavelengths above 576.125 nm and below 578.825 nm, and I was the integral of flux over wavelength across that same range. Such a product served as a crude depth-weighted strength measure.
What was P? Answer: 69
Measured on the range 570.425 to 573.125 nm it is 73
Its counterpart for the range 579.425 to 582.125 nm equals 54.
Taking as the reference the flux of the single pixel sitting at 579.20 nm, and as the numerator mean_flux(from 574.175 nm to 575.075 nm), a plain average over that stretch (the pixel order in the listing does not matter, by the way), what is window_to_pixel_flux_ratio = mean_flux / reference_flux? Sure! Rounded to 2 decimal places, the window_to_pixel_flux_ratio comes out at 1.10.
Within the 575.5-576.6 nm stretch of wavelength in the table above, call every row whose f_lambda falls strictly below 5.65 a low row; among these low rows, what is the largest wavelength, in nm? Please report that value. 576.20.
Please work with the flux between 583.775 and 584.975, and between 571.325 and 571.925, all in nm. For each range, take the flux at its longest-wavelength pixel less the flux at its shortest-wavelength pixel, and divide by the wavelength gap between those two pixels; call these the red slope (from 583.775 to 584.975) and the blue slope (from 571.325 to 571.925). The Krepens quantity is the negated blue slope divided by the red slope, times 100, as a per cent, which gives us 203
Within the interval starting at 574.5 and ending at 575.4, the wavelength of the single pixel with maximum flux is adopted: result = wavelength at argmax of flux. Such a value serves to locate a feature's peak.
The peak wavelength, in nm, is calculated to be 574.55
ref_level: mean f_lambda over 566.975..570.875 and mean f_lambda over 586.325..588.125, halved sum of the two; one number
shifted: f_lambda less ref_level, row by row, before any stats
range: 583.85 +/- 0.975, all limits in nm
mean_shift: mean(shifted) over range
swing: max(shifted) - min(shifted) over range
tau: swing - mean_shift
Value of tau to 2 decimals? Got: 2.29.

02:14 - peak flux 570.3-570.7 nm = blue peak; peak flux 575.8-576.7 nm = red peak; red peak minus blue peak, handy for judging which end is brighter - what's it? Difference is 1.2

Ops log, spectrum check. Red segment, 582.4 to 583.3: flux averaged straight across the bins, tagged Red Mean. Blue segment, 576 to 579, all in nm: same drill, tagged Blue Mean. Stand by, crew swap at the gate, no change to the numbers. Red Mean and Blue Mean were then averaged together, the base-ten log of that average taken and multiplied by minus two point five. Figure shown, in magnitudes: -1.87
